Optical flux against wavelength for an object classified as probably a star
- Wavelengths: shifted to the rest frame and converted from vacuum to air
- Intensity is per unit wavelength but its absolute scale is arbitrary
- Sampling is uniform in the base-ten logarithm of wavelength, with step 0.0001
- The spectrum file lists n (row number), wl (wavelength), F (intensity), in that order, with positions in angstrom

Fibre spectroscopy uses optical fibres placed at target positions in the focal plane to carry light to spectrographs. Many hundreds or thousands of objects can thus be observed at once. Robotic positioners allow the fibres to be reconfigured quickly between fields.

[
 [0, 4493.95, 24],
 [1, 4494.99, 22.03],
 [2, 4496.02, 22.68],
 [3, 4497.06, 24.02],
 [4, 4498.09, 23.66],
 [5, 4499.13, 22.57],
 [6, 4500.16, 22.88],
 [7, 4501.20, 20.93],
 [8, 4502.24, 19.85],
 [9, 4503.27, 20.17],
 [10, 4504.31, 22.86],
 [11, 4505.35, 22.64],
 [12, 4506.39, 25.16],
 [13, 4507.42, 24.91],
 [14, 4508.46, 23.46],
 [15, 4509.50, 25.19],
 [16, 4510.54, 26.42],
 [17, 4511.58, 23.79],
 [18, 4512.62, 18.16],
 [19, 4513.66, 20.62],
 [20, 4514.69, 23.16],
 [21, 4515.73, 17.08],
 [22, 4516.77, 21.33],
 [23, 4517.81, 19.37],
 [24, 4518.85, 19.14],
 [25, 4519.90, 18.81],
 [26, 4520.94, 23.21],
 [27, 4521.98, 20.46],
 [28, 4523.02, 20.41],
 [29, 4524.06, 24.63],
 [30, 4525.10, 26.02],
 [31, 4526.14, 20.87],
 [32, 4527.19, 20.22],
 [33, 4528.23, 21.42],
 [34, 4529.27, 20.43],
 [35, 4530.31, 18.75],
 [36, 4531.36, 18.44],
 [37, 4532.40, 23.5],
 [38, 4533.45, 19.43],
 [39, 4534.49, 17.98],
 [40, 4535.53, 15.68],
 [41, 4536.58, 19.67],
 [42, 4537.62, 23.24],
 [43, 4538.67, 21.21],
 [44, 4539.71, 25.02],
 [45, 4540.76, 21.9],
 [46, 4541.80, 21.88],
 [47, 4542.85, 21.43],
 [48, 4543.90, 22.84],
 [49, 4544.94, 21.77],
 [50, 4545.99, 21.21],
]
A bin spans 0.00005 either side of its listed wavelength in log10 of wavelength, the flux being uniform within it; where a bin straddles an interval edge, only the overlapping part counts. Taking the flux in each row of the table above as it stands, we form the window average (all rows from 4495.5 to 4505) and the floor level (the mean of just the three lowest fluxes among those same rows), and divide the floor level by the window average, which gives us 0.92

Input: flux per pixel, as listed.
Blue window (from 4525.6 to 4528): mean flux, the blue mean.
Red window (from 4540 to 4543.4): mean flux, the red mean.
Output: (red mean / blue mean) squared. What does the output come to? 1.12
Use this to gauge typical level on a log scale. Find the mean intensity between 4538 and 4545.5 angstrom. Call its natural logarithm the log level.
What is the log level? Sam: 3.10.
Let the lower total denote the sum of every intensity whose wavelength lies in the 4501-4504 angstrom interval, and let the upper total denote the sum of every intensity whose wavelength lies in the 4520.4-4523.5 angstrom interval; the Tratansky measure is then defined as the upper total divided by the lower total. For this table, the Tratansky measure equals 1.1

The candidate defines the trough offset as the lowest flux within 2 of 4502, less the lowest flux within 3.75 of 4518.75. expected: 2.8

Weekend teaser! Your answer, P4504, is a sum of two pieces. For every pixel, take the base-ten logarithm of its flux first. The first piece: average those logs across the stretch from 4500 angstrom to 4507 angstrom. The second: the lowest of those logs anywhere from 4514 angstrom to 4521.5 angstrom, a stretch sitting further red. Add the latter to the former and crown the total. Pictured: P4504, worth 2.57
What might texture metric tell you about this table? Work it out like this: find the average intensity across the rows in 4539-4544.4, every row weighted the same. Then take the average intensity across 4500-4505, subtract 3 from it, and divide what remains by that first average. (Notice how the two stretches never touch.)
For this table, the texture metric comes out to 0.81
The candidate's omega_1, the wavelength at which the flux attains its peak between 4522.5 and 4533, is 4525.10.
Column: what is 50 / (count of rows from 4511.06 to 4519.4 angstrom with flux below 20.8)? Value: 10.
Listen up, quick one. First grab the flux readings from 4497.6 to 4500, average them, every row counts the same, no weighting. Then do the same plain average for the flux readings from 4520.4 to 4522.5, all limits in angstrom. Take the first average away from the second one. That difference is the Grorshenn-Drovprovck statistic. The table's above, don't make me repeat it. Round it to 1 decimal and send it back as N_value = -1.3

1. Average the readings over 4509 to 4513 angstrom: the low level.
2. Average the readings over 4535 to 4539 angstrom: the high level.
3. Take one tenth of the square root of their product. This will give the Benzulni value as 2.16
